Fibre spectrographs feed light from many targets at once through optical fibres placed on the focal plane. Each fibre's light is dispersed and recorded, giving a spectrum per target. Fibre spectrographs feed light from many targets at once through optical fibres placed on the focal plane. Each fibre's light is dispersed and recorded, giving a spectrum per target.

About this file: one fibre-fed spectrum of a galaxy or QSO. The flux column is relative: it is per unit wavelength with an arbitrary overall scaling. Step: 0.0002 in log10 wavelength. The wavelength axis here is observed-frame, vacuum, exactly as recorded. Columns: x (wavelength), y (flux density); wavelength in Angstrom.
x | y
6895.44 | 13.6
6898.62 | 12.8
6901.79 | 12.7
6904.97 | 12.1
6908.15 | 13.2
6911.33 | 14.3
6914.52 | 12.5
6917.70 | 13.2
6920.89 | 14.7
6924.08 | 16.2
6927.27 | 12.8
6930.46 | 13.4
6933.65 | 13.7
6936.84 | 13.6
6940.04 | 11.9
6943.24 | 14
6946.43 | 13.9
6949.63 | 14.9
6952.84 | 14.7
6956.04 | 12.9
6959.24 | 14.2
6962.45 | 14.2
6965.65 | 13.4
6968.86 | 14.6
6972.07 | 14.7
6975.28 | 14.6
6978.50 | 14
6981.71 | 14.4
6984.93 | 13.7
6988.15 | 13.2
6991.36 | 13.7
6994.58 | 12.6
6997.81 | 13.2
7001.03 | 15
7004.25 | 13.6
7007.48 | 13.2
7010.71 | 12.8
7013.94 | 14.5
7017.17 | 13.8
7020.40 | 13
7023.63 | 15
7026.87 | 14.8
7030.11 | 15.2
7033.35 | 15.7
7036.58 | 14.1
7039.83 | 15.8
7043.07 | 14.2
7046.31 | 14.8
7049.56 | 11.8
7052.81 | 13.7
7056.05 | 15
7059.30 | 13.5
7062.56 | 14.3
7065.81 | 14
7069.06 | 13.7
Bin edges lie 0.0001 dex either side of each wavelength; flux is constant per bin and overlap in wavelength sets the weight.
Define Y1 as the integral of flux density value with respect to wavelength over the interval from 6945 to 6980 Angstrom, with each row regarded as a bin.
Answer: 497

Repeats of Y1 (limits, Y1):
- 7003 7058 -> 780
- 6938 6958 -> 274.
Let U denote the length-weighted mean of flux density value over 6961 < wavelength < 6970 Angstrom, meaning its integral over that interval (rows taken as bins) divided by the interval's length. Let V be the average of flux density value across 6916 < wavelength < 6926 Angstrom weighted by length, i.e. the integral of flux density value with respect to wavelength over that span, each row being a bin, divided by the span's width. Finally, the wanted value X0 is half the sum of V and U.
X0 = 14.3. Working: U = 14.0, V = 14.6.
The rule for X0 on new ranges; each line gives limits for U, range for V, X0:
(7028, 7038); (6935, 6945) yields 14.1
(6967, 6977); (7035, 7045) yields 14.6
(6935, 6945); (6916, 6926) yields 13.9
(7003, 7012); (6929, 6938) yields 13.4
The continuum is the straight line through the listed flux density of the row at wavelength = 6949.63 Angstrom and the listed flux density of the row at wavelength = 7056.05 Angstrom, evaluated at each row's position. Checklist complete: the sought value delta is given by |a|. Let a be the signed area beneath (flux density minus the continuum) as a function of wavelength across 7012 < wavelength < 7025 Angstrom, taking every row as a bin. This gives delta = 12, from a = -12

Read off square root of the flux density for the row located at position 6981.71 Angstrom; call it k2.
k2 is 3.79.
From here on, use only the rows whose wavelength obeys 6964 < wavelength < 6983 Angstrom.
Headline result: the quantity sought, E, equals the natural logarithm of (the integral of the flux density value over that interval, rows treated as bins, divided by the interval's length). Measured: 2.659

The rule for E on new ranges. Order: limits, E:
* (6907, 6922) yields 2.607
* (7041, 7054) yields 2.617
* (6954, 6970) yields 2.630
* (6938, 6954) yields 2.628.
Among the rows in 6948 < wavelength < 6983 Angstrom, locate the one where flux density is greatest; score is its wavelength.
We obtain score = 6949.63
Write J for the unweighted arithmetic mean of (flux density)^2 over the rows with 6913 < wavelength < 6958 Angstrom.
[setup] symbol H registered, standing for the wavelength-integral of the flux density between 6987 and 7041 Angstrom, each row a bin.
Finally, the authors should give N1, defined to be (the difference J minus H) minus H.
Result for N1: -1329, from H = 760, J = 190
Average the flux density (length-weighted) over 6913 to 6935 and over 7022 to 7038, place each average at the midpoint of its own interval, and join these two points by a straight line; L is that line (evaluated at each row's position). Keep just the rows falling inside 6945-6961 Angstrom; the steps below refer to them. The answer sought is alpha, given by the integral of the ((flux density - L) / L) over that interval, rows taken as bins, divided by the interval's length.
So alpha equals 0.00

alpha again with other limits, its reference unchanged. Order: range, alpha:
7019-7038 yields -0.02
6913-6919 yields -0.06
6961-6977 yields 0.00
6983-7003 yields -0.07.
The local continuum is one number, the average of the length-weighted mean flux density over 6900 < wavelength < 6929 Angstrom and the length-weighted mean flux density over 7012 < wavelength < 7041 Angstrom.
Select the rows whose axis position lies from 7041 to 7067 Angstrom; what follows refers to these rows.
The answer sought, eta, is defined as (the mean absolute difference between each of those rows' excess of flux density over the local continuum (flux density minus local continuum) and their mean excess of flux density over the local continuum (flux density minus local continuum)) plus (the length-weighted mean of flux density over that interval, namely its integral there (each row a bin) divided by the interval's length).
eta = 14.6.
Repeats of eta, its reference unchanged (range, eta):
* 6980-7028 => 14.4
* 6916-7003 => 14.6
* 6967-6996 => 14.5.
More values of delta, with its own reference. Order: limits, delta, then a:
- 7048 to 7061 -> 19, -19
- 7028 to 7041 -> 2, 2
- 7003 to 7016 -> 19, -19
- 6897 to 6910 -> 28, -28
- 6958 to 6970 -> 10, -10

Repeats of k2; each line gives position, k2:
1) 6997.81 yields 3.63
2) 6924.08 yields 4.02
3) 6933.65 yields 3.70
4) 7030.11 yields 3.90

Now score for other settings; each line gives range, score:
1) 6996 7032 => 7030.11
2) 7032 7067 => 7039.83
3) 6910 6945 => 6924.08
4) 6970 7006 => 7001.03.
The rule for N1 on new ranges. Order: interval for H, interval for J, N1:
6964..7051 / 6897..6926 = -2262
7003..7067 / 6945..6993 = -1612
